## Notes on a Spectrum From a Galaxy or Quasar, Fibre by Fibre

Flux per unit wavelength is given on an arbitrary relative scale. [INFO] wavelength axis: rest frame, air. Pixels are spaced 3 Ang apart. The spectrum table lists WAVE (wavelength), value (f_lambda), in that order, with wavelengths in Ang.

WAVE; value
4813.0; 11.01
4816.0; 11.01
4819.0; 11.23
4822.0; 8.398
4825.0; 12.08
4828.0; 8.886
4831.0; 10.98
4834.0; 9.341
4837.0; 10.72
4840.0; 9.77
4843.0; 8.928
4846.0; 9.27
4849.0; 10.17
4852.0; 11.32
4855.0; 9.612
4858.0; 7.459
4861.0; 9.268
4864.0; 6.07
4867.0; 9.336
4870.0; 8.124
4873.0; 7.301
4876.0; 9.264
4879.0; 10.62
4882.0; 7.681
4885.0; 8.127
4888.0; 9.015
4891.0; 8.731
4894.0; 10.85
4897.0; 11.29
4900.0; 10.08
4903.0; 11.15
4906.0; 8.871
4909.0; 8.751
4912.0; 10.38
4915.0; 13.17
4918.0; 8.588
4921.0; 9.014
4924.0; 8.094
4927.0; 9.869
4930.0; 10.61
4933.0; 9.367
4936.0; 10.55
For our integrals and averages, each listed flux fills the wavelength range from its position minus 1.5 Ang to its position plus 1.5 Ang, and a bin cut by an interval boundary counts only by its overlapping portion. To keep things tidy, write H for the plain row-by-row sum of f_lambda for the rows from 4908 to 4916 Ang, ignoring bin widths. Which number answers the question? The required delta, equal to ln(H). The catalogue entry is 3.5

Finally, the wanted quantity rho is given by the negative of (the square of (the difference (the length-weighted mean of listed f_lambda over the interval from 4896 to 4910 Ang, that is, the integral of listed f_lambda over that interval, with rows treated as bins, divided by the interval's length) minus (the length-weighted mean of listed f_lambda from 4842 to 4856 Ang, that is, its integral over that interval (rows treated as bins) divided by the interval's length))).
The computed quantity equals -0.02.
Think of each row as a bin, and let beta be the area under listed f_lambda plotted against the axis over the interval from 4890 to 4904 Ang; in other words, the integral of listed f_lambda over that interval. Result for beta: 146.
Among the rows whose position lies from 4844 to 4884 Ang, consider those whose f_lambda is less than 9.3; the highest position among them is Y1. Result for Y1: 4882.0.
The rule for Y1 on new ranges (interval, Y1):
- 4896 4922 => 4921.0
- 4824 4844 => 4843.0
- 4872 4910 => 4909.0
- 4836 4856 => 4846.0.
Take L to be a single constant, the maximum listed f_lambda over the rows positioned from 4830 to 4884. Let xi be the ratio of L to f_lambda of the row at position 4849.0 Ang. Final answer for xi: 1.11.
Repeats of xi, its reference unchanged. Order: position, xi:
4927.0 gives 1.15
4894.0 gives 1.04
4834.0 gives 1.21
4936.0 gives 1.07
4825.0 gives 0.94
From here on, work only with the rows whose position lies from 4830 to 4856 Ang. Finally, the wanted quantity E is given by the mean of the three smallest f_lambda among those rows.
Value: 9.2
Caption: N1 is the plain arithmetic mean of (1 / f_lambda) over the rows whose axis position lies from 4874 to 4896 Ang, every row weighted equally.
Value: 0.110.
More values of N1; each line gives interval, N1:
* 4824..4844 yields 0.100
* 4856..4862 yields 0.121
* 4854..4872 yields 0.123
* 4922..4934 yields 0.106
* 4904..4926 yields 0.107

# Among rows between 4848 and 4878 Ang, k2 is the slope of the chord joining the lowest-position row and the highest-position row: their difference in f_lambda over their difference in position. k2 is -0.03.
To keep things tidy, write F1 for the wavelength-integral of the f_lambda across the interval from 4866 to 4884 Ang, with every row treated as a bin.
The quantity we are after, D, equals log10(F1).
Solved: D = 2.2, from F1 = 156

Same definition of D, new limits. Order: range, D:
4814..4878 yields 2.8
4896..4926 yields 2.5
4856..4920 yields 2.8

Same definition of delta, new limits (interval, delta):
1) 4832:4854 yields 4.2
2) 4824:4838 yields 4.0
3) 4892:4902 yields 3.5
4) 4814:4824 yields 3.4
